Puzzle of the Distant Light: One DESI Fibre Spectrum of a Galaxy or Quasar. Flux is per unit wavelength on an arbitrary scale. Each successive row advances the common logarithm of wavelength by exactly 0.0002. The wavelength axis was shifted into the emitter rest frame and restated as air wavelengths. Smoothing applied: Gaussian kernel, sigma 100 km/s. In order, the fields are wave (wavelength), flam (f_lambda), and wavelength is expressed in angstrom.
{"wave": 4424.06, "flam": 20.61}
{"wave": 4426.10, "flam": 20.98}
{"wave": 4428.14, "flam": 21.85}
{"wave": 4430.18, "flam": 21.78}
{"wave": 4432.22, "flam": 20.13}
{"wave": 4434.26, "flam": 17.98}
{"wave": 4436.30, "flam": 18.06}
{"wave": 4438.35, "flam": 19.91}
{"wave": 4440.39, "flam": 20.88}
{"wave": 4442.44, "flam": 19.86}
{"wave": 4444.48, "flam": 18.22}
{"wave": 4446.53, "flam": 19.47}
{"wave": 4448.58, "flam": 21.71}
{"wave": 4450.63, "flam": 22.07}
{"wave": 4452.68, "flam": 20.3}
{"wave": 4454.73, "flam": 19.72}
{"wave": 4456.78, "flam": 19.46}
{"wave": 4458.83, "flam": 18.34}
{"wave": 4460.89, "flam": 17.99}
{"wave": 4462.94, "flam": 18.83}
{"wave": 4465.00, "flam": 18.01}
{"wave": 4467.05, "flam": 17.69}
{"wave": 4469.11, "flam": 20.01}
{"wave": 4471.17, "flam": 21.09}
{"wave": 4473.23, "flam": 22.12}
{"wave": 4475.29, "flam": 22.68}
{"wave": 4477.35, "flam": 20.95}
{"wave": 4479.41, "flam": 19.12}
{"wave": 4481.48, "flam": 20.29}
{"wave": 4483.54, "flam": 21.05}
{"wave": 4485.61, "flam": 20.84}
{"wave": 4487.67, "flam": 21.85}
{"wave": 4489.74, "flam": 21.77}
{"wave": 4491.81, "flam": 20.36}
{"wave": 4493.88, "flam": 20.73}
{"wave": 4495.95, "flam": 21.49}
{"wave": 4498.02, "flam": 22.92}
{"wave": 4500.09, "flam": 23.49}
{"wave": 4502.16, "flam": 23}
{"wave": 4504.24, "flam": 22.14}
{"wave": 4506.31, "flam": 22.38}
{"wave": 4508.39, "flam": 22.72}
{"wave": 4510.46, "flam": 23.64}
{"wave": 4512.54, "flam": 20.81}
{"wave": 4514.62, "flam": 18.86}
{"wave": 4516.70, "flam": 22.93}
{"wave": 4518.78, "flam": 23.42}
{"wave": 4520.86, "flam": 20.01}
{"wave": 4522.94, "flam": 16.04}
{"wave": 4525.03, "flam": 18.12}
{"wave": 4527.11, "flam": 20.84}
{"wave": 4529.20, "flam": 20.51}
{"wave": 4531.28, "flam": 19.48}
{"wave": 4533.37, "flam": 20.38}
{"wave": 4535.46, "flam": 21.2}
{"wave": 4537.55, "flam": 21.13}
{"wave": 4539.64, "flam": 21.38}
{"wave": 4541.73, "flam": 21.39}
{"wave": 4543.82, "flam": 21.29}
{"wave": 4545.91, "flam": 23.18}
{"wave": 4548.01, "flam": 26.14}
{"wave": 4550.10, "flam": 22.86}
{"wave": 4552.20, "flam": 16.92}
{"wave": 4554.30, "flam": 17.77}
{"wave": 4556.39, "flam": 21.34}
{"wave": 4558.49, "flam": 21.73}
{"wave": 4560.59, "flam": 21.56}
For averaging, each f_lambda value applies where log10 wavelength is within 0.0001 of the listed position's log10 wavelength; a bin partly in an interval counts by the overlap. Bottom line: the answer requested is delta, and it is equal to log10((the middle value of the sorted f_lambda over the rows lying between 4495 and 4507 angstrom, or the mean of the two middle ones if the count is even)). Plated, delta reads 1.36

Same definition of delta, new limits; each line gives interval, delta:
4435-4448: 1.29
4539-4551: 1.34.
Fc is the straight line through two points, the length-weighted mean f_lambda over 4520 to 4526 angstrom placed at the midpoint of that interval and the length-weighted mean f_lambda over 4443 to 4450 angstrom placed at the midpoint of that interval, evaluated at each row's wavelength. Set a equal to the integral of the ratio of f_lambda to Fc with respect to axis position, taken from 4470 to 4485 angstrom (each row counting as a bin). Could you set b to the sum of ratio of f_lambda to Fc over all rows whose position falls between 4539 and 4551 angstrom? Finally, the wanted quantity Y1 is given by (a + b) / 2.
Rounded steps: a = 16.5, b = 7.8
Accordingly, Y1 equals 12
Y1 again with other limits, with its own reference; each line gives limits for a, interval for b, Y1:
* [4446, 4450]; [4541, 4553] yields 6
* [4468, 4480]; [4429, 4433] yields 8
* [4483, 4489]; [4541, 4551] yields 7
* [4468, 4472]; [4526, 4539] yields 6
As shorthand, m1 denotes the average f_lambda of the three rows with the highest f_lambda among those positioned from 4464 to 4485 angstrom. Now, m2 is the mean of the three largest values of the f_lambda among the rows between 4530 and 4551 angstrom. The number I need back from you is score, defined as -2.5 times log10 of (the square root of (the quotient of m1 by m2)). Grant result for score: 0.05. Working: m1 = 22.0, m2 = 24.1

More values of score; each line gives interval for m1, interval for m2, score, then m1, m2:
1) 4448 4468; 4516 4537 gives 0.03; 21.4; 22.5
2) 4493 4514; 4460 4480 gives -0.03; 23.4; 22.0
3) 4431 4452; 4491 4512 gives 0.04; 21.6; 23.4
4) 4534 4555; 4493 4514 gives -0.02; 24.1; 23.4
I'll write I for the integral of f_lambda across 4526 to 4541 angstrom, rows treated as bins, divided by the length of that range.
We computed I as 20.7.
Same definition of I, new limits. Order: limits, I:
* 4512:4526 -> 20.0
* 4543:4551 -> 23.4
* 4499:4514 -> 22.5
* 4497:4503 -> 23.2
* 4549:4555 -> 19.3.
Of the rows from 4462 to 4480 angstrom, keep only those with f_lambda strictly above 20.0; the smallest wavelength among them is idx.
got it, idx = 4469.11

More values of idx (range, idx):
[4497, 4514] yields 4498.02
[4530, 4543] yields 4533.37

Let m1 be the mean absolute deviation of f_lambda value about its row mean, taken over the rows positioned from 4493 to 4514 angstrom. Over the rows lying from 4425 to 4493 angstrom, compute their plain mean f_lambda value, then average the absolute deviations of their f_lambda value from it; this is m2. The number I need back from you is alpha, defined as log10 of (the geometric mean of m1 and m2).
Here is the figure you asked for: 0.00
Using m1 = 0.8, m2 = 1.20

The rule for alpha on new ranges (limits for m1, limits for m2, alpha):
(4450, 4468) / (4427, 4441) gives 0.06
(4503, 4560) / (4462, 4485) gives 0.16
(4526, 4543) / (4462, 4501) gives -0.11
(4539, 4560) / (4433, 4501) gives 0.17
